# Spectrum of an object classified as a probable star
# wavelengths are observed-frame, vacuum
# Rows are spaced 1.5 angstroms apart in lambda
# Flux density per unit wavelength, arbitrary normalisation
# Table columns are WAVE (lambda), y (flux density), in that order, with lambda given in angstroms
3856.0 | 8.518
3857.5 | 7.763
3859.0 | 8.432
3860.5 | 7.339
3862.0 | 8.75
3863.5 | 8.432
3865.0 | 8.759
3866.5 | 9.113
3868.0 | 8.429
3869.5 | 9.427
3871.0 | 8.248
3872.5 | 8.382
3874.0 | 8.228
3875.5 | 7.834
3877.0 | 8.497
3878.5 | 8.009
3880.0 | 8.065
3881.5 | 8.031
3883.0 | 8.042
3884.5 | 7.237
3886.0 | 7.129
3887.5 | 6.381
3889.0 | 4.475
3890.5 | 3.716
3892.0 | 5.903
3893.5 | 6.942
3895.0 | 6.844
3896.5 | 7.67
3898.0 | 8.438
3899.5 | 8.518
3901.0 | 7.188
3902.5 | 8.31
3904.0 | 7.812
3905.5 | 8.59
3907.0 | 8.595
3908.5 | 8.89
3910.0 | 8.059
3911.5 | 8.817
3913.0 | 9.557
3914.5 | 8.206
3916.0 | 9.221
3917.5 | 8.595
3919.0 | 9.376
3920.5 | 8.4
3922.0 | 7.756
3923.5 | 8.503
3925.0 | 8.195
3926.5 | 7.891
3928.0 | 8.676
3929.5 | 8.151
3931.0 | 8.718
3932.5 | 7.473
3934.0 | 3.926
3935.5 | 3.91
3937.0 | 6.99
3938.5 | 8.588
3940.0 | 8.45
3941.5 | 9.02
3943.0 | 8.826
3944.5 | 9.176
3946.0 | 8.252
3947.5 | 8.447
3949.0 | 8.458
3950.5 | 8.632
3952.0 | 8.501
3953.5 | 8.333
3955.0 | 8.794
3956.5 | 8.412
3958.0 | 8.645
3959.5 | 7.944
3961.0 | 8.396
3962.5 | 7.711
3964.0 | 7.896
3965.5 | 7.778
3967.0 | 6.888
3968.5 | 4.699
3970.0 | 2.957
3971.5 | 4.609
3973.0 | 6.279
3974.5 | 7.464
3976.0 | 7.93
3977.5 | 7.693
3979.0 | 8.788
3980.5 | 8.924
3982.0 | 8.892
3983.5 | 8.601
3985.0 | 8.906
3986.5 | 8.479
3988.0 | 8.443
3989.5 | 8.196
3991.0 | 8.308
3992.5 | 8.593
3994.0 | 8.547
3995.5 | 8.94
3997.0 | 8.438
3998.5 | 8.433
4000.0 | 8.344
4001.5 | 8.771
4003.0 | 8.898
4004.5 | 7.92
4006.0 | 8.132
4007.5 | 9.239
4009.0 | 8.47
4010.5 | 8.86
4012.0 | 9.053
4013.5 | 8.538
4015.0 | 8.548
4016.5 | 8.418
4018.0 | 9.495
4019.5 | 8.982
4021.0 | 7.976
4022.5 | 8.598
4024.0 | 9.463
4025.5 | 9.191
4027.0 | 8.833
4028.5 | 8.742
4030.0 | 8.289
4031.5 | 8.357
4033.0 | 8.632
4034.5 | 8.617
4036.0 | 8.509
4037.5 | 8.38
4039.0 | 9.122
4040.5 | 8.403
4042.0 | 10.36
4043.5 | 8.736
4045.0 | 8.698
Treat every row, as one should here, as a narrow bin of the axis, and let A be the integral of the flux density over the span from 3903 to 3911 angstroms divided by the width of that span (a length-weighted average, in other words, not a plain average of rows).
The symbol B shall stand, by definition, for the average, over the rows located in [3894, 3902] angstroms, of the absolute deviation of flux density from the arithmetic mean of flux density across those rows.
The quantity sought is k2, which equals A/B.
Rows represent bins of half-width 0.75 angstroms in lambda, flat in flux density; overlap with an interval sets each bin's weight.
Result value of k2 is 14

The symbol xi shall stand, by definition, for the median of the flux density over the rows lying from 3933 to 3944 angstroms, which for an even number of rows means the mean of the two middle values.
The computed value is 8.45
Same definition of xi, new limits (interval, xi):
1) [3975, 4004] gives 8.55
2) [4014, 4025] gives 8.60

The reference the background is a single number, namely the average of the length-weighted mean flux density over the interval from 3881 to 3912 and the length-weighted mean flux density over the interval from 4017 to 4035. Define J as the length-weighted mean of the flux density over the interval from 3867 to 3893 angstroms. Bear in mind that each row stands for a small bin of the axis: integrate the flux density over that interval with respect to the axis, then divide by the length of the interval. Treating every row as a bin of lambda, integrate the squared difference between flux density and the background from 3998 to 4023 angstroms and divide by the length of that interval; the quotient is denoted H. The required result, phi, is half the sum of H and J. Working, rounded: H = 0.48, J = 7.43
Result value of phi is 4.0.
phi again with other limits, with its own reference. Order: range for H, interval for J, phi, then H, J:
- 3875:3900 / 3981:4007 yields 5.6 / 2.68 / 8.53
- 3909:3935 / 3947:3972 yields 4.6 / 1.61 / 7.50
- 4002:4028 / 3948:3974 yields 4.0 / 0.65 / 7.36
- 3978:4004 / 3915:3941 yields 4.1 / 0.34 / 7.83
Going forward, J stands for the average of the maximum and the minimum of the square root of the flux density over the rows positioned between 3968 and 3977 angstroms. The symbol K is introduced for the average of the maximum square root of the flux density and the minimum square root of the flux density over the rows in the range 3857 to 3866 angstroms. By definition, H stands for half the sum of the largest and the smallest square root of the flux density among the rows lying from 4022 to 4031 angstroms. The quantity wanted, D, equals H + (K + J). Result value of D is 8.08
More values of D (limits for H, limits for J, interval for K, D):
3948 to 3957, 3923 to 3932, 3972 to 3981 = 8.55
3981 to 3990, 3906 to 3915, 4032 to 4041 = 8.85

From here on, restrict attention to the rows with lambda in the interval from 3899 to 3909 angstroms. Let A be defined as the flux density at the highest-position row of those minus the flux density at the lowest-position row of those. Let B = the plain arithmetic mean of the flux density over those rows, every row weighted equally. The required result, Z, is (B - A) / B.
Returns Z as 0.96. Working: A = 0.4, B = 8.3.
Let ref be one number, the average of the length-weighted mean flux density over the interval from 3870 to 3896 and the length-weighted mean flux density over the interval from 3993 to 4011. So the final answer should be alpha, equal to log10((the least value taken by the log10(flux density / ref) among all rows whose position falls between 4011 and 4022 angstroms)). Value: -2.33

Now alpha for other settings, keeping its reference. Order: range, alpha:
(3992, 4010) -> -2.78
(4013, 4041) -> -2.33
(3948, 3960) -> -2.53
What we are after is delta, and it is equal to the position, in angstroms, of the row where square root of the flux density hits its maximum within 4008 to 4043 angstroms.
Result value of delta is 4042.0 angstroms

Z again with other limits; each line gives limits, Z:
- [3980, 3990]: 1.08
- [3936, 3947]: 0.85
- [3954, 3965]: 1.11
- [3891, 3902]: 0.83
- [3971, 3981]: 0.42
